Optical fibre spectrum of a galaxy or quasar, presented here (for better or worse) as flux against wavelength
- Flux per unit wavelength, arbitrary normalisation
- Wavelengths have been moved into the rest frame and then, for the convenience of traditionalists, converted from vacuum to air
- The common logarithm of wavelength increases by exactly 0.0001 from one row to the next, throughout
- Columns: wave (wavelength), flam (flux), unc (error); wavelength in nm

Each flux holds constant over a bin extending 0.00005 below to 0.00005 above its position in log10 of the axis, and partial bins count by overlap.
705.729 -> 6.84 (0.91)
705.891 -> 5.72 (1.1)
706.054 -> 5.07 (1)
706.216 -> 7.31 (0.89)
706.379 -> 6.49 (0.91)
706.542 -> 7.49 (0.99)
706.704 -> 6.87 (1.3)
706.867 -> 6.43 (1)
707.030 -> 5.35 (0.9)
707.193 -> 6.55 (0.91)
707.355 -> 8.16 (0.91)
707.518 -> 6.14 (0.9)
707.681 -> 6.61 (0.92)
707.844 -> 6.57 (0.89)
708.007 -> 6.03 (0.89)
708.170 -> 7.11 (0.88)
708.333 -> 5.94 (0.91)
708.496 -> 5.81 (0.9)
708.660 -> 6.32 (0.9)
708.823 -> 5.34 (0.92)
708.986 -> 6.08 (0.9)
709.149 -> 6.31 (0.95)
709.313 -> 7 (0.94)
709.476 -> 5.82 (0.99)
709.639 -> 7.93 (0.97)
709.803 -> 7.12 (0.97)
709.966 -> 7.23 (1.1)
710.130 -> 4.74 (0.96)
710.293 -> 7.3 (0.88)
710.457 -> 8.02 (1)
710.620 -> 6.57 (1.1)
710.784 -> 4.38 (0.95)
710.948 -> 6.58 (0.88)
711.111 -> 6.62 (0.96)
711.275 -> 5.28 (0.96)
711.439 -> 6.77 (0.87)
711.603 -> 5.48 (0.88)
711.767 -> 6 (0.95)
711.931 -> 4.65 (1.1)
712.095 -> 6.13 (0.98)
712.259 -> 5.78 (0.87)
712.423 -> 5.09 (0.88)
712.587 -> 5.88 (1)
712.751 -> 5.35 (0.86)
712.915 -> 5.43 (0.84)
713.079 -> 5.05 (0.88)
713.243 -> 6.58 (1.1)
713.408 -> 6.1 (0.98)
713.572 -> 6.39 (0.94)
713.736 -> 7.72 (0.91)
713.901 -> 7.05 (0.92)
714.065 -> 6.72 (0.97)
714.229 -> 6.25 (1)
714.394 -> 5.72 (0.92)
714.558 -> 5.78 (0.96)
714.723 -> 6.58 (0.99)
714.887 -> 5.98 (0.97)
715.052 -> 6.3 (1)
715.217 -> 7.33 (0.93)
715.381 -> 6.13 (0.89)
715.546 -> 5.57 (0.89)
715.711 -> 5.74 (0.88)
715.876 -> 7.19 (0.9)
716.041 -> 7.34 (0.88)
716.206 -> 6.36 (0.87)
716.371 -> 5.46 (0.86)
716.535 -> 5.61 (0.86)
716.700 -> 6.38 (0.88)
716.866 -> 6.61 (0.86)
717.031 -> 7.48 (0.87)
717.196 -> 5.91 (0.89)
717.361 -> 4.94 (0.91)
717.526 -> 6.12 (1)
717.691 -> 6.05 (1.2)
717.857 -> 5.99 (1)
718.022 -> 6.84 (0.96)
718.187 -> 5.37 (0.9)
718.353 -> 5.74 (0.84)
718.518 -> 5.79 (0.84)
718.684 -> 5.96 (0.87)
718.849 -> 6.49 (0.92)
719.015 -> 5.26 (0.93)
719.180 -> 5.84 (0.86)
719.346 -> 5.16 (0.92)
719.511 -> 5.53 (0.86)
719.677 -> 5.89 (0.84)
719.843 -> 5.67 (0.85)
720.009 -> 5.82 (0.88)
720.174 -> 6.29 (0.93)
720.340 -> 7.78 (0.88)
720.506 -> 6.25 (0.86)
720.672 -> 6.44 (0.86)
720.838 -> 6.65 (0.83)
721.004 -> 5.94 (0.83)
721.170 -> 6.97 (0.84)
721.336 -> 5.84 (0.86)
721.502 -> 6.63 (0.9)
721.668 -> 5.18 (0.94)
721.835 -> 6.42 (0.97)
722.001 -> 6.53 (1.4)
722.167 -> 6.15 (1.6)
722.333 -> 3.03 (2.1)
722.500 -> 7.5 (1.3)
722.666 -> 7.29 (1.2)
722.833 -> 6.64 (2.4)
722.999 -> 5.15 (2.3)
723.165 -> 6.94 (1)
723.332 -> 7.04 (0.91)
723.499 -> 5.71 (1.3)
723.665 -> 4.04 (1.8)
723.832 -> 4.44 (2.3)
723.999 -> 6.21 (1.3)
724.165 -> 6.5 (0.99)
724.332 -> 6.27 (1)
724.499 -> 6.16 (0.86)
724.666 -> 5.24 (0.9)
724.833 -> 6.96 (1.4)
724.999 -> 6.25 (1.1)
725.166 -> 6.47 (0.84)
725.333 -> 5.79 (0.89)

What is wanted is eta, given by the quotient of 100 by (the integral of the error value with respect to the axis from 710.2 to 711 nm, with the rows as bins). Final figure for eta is 130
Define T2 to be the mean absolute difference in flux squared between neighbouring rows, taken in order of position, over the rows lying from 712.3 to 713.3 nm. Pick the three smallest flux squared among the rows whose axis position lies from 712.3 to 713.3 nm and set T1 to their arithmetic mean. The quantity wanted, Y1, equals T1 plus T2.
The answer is 34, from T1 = 27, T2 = 7.5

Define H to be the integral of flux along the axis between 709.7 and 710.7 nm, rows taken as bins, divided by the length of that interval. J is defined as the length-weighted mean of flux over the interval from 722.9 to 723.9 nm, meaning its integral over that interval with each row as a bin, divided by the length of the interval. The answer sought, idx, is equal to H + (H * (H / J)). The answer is 15.3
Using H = 6.85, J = 5.59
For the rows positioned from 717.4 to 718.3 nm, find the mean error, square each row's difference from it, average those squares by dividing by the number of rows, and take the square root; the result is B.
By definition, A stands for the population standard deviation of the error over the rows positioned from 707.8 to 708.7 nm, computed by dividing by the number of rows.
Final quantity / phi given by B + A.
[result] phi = 0.1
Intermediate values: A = 0.01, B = 0.10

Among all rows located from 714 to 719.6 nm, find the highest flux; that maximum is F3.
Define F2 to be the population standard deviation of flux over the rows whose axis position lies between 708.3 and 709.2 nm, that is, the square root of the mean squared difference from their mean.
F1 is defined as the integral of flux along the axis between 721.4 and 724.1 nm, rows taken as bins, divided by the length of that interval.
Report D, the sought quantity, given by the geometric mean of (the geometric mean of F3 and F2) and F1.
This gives 3.1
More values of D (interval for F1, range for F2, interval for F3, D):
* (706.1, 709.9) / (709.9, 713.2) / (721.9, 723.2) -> 4.2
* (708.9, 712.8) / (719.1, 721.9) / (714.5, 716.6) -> 3.7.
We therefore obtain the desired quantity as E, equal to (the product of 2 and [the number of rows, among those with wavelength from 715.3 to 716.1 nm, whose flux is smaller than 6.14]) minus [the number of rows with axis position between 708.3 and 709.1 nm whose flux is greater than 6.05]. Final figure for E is 4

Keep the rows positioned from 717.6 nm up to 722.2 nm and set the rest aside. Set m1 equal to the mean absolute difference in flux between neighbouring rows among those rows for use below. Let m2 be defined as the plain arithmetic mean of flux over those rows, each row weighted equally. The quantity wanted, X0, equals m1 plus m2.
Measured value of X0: 6.75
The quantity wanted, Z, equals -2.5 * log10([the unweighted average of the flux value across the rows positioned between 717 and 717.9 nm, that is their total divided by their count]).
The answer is -1.96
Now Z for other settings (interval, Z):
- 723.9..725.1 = -1.99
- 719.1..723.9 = -1.95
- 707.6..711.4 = -2.01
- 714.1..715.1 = -1.96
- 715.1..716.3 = -2.04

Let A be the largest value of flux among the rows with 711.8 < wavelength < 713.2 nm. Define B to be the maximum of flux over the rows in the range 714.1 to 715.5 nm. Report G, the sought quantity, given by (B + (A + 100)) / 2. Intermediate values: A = 6.13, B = 7.33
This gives 56.7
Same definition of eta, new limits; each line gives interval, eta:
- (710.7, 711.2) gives 215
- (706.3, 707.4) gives 92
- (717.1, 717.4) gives 371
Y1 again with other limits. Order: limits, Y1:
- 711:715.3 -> 33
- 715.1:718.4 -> 37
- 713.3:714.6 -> 42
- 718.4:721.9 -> 36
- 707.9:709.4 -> 41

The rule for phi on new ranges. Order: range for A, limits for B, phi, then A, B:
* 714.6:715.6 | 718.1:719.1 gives 0.1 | 0.04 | 0.04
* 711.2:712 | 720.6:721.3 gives 0.1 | 0.08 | 0.01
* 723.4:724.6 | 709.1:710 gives 0.5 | 0.48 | 0.05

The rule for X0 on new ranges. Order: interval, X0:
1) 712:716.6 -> 6.79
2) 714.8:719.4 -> 6.79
